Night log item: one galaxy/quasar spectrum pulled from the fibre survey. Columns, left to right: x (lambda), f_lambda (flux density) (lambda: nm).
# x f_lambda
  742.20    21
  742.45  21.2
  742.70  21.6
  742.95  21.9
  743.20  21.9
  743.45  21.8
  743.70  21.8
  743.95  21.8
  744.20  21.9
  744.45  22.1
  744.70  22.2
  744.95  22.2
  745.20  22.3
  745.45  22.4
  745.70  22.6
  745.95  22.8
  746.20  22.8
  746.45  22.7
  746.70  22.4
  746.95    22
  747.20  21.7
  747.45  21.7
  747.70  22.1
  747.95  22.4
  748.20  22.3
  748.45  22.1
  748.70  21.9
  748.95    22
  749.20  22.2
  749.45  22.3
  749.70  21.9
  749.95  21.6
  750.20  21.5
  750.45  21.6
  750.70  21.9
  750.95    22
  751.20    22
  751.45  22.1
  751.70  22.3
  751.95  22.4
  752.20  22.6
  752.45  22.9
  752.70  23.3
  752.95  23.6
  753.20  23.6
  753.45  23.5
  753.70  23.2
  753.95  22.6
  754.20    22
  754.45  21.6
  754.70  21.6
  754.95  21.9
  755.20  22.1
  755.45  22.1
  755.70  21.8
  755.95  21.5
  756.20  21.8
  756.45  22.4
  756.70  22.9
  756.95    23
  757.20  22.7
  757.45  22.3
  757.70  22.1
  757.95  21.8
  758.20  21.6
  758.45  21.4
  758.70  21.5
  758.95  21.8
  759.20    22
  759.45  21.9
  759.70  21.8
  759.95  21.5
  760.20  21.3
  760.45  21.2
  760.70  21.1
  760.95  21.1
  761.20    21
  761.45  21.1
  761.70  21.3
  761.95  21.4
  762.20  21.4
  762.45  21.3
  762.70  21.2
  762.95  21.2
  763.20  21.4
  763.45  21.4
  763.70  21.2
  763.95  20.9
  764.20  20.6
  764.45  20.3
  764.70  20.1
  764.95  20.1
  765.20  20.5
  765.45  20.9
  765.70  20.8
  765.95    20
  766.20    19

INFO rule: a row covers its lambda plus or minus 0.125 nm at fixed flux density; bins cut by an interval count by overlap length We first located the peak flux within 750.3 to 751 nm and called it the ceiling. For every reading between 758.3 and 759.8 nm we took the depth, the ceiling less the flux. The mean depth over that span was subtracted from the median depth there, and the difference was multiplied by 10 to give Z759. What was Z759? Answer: -0.7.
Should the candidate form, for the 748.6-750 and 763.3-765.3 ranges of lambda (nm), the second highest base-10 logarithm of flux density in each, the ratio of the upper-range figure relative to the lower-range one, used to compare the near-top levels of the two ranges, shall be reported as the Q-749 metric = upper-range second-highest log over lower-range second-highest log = 0.99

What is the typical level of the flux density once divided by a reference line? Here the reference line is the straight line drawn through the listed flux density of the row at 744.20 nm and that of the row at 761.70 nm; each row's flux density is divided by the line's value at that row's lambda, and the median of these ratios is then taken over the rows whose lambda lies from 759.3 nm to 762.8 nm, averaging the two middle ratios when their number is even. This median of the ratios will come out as 1.00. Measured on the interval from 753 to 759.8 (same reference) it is 1.02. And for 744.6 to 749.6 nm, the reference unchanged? 1.02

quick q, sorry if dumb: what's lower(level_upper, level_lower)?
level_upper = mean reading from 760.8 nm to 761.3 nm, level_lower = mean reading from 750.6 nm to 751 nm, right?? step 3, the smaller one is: 21.1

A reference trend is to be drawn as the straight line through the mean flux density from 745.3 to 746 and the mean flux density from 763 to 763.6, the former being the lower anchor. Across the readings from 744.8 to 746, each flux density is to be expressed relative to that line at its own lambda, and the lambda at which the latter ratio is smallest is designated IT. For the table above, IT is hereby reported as 744.95 nm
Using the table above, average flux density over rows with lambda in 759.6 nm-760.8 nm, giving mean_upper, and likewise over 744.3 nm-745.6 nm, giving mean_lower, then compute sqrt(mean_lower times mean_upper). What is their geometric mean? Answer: 21.8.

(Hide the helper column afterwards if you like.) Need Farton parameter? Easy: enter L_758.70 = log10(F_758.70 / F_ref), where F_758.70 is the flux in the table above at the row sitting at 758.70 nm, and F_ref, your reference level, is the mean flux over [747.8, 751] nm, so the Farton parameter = -0.010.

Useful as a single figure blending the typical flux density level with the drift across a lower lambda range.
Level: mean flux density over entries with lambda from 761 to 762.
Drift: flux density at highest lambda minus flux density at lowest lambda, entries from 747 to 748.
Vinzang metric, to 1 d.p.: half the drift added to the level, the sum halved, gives 10.8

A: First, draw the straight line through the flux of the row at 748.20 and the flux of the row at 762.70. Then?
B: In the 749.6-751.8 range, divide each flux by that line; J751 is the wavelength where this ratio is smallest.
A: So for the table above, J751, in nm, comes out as 750.20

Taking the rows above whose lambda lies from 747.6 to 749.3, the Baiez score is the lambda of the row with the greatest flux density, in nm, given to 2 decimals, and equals 747.95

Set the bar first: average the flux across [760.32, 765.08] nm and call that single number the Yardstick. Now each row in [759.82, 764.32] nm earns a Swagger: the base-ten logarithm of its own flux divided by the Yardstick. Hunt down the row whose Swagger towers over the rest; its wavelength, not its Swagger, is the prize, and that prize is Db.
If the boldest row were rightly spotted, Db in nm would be 759.95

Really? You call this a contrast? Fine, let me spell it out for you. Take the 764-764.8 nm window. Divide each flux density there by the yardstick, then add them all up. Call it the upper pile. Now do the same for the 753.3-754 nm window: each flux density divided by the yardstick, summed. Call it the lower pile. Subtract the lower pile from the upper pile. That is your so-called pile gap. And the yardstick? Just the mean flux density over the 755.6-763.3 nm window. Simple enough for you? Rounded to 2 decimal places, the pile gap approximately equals -0.38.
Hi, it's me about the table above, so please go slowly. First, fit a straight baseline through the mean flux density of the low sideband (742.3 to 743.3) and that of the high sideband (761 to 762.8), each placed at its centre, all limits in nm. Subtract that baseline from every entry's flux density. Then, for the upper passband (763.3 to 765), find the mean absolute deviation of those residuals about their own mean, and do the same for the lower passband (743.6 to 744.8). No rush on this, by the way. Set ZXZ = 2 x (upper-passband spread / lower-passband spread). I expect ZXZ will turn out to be 5.4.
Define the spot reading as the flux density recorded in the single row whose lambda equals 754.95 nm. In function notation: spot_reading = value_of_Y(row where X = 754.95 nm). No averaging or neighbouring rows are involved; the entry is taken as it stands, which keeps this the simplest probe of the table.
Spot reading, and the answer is 21.9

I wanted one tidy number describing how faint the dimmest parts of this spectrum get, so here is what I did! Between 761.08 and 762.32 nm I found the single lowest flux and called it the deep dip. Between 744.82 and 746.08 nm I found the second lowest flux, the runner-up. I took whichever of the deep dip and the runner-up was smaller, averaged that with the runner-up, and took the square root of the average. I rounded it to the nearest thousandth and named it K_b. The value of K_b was 4.653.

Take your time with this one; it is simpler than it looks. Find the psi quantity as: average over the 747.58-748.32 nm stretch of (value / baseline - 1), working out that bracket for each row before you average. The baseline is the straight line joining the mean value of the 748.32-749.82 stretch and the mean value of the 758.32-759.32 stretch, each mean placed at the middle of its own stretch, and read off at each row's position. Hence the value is 0.007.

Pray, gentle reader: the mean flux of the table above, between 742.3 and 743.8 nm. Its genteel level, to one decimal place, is 21.7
